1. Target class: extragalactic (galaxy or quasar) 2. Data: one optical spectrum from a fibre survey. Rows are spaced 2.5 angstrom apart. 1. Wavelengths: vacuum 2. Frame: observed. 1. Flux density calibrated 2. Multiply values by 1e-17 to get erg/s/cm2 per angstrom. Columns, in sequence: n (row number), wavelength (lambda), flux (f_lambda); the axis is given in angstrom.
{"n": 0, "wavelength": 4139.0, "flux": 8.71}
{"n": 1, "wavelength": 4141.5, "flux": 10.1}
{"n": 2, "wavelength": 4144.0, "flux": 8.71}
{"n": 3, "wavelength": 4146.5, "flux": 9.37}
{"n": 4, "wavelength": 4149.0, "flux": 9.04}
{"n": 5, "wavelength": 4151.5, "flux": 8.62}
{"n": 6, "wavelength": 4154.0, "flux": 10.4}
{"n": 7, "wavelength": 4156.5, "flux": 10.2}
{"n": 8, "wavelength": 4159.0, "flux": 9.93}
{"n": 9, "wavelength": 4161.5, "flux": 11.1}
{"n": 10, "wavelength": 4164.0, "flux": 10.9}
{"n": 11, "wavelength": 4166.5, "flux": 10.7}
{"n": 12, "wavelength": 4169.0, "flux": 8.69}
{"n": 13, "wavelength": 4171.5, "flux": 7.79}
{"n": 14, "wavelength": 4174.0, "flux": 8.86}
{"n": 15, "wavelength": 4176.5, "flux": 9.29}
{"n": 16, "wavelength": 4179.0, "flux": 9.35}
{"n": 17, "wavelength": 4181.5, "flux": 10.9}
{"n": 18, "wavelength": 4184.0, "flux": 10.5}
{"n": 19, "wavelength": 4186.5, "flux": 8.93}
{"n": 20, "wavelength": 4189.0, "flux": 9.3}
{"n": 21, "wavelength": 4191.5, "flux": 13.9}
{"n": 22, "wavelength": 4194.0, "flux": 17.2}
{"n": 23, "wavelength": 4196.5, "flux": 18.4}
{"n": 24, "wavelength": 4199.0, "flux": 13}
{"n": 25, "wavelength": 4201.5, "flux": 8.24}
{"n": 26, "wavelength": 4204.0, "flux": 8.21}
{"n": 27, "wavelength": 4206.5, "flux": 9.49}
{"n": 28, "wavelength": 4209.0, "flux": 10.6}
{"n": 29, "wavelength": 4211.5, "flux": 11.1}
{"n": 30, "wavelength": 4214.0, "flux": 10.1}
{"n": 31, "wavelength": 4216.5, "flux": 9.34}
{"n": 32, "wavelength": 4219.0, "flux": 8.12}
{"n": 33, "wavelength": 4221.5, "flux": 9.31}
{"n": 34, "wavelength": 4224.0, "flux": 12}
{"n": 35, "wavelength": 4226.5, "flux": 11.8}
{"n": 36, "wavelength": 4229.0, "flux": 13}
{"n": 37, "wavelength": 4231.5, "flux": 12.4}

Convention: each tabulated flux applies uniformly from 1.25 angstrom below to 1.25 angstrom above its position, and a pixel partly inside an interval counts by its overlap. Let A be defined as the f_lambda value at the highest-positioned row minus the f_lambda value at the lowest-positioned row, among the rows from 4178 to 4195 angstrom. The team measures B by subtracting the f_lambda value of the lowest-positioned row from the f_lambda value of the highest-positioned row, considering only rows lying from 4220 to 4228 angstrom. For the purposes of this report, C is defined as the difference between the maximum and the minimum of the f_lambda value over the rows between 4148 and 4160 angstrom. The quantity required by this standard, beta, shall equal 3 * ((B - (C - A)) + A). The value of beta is 49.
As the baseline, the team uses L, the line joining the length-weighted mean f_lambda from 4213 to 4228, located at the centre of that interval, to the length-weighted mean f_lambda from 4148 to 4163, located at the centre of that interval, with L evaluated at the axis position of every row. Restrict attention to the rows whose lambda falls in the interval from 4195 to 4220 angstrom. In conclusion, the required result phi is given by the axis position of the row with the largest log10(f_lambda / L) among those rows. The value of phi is 4196.5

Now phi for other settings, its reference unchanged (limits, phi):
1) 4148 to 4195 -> 4194.0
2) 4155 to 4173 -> 4161.5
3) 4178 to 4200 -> 4196.5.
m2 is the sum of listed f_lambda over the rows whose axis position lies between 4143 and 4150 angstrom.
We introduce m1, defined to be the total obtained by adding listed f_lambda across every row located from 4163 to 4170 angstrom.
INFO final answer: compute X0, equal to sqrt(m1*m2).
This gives 28.7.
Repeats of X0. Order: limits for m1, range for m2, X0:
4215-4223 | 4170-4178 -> 26.4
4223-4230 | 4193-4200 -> 42.3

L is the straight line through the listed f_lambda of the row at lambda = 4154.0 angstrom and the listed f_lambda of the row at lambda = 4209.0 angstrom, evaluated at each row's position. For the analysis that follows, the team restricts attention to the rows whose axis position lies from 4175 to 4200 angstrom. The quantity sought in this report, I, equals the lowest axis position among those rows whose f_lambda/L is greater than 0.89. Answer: 4179.0 angstrom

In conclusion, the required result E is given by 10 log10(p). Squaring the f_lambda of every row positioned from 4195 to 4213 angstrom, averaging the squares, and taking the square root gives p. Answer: 10.7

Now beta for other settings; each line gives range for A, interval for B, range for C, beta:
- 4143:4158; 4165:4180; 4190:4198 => -9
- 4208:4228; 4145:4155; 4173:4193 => -5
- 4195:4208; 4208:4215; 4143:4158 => -60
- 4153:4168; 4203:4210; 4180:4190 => 3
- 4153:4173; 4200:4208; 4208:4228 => -24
